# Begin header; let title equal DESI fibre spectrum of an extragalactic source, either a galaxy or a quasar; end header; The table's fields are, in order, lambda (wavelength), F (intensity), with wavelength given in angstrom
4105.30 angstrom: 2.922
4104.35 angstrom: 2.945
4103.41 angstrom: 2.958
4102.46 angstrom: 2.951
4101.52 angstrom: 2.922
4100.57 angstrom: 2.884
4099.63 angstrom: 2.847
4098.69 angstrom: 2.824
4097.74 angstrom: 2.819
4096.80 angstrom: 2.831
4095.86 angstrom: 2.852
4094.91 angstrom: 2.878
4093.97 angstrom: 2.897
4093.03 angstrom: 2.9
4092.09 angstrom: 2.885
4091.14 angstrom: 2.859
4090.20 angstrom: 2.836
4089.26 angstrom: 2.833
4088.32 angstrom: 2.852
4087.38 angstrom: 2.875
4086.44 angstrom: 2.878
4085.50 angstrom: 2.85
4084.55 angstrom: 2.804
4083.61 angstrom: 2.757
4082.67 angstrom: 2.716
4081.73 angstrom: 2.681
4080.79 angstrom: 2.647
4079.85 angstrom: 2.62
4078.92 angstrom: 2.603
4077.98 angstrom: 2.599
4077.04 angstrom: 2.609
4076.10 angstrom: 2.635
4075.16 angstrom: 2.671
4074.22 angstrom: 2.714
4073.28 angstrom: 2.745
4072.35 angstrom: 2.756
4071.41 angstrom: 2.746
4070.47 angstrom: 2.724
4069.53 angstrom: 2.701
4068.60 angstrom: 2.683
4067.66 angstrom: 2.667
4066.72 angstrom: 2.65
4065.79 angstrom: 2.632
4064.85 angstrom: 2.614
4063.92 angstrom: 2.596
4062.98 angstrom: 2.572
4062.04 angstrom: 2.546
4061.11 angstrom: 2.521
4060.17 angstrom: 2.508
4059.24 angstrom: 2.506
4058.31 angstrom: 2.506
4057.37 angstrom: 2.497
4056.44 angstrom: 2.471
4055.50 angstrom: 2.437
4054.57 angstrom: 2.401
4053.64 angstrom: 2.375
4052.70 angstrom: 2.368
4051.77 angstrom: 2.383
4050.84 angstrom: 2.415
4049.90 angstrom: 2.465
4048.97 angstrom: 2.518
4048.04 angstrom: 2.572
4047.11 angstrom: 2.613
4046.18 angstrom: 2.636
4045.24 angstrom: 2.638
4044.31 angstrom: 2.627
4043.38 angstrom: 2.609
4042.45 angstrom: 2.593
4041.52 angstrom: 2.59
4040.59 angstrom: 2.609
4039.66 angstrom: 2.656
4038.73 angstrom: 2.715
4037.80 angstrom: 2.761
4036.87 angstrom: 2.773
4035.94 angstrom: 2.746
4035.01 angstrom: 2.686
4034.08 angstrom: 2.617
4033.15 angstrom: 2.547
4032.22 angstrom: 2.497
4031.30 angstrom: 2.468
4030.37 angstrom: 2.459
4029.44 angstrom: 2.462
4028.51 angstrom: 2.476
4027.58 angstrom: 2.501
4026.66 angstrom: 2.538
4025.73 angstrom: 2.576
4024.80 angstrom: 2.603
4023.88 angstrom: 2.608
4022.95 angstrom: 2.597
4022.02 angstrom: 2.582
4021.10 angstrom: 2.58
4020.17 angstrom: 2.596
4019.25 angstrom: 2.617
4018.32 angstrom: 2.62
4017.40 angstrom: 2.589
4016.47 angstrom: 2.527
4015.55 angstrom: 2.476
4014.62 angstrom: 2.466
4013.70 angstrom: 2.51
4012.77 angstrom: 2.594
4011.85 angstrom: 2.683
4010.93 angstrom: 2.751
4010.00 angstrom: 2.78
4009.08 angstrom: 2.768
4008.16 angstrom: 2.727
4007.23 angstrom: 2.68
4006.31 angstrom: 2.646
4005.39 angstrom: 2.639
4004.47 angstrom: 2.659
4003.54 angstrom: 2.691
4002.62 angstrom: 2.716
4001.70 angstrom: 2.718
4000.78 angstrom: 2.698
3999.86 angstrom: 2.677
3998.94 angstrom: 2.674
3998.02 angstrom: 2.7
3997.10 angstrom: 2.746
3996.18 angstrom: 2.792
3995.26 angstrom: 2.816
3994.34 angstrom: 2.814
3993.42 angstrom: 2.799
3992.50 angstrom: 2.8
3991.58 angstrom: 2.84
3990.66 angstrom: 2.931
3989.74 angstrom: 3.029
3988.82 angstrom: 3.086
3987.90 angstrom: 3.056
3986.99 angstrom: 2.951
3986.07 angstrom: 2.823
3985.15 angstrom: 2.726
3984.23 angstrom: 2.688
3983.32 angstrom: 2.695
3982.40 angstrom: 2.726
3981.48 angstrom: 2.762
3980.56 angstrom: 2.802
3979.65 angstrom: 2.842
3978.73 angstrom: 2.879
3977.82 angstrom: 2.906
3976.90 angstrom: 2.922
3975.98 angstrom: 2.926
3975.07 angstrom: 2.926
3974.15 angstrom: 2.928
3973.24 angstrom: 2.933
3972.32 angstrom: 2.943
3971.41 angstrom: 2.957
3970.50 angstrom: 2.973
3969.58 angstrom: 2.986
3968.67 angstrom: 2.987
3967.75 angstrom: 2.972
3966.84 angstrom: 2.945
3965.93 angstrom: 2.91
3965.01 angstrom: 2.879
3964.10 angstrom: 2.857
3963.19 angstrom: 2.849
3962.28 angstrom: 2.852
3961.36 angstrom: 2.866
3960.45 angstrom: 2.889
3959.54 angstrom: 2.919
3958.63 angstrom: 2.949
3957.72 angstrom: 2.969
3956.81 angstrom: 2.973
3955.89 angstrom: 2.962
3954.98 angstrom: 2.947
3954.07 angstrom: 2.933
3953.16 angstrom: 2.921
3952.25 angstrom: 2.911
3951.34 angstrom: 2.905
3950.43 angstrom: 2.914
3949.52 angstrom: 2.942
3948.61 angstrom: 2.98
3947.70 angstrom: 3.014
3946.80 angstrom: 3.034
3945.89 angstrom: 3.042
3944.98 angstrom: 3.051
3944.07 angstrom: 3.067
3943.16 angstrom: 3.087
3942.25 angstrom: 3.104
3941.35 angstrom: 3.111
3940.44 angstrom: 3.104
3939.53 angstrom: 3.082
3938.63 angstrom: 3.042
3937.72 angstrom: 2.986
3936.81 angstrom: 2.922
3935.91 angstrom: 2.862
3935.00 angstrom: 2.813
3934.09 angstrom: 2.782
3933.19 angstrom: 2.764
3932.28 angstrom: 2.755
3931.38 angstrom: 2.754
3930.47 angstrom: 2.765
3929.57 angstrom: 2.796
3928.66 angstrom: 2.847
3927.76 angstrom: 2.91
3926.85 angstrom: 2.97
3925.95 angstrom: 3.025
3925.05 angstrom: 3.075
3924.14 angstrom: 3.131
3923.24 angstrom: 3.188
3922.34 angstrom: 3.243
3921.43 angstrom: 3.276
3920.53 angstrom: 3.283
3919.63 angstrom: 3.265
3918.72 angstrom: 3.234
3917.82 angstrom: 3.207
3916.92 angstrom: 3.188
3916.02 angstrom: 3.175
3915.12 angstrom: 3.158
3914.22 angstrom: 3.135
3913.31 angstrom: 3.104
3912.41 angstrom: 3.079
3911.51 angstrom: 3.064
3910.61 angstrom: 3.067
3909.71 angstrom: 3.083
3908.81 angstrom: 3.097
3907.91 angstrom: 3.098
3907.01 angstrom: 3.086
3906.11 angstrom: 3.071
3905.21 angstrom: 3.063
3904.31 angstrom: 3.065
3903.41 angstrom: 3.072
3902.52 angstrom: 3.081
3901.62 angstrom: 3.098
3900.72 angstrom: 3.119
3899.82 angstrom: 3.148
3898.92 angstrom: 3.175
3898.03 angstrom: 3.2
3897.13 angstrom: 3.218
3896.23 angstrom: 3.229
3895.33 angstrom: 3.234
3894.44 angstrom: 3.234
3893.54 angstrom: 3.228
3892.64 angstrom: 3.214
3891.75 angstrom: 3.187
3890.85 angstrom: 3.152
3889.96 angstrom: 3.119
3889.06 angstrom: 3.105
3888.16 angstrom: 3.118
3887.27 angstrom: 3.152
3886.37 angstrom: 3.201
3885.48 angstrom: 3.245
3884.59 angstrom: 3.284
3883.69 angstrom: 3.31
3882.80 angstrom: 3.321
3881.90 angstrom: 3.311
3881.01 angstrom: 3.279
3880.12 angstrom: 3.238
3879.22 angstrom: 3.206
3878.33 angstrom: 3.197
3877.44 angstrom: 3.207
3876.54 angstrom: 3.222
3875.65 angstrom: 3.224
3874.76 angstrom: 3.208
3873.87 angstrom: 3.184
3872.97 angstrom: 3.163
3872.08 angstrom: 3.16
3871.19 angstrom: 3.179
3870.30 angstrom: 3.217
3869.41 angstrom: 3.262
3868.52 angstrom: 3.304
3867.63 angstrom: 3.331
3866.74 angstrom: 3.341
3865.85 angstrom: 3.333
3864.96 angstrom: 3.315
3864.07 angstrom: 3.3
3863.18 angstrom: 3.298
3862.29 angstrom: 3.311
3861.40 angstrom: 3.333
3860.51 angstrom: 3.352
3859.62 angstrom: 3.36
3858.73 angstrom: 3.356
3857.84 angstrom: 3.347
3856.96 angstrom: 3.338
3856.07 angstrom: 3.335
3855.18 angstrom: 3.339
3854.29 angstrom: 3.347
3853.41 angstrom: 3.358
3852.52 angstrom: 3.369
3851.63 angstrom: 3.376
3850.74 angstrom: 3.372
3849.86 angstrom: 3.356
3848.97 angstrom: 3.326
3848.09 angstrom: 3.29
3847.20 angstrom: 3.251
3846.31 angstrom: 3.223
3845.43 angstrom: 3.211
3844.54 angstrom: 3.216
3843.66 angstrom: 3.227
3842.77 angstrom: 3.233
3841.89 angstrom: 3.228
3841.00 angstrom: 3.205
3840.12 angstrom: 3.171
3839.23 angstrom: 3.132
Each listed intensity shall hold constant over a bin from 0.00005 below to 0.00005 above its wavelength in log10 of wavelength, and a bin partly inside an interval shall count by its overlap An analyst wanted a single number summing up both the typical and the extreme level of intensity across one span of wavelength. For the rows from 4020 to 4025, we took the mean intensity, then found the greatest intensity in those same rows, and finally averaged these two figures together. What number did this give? 2.60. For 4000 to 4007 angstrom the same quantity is 2.70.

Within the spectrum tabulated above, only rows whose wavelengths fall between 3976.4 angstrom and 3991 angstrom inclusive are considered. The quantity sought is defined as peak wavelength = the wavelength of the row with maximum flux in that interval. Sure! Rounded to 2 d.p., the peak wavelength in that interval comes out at 3988.82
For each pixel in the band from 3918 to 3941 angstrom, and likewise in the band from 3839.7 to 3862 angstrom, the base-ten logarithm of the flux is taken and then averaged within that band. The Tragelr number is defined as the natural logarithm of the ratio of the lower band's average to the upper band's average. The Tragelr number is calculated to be 0.09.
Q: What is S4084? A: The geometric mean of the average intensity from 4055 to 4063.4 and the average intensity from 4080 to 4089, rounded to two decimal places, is 2.64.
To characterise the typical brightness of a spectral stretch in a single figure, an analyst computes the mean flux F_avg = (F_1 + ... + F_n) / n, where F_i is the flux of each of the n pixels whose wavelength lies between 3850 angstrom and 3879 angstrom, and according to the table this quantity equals 3.3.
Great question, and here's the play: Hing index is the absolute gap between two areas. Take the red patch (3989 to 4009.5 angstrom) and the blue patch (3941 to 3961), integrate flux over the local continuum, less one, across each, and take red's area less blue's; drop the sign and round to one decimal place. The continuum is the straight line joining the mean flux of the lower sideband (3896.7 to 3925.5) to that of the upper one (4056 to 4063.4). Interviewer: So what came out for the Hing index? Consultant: 0.2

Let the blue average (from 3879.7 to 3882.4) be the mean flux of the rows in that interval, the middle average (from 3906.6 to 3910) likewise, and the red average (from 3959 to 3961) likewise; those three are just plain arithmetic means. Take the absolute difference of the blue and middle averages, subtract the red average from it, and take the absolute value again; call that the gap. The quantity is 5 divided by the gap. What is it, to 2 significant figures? 1.8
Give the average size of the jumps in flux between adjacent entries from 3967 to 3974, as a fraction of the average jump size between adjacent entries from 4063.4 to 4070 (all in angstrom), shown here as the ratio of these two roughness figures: 0.66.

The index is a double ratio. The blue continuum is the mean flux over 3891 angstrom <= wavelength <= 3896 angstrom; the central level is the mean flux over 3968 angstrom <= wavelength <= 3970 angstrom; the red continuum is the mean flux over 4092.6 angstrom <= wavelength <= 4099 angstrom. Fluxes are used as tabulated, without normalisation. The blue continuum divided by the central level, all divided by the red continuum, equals 0.377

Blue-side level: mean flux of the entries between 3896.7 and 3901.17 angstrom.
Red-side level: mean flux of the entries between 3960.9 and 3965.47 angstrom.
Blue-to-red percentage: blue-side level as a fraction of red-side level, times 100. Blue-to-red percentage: 111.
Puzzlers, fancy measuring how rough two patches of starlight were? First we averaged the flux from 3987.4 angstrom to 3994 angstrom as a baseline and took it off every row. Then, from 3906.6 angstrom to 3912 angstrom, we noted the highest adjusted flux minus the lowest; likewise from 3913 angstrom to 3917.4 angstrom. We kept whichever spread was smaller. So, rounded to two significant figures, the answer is 0.034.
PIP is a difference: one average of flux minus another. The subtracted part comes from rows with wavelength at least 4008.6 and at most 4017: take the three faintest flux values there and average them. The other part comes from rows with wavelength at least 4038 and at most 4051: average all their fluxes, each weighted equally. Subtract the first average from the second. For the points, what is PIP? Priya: 0.11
